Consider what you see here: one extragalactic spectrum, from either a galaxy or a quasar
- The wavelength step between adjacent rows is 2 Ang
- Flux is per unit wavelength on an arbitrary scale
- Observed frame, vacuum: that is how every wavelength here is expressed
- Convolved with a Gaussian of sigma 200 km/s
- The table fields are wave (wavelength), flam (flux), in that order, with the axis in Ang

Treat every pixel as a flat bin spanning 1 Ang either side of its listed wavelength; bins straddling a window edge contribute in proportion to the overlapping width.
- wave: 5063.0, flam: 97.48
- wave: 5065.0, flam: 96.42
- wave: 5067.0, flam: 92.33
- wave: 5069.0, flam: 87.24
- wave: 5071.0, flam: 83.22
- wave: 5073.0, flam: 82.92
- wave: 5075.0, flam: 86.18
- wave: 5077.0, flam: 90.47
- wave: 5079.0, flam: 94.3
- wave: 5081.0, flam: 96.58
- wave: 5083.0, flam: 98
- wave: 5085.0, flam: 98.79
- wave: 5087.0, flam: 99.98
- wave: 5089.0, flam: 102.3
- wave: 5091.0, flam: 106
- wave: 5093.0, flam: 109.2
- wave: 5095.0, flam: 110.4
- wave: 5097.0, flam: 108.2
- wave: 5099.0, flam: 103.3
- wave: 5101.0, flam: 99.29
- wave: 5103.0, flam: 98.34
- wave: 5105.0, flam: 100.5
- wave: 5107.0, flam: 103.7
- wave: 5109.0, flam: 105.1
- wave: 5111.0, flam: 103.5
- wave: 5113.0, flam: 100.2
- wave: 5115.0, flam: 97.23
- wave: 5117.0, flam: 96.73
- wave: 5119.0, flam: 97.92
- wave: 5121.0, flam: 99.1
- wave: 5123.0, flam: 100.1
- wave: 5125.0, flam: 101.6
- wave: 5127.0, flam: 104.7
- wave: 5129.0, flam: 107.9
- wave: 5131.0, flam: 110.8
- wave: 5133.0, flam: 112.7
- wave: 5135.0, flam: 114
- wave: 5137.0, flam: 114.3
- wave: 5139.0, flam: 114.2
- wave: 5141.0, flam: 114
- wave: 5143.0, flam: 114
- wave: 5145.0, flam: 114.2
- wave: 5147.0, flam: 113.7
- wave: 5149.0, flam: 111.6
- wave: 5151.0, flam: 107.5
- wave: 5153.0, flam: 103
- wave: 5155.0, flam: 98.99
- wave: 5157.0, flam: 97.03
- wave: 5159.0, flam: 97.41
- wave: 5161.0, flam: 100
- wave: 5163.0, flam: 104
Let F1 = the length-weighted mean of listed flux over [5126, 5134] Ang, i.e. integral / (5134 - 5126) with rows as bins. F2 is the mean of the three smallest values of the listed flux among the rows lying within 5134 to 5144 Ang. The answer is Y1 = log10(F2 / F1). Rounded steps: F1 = 109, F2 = 114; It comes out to 0.02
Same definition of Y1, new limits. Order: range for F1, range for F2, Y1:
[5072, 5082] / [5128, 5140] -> 0.09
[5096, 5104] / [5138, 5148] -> 0.05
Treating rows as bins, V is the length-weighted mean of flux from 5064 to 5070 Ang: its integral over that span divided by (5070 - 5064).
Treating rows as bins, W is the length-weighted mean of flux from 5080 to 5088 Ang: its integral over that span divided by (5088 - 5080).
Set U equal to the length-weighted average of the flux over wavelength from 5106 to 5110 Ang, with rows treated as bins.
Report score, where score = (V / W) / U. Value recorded 0.0090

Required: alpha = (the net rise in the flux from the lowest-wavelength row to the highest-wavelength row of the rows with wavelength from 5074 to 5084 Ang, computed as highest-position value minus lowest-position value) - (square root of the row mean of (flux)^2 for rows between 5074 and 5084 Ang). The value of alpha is -81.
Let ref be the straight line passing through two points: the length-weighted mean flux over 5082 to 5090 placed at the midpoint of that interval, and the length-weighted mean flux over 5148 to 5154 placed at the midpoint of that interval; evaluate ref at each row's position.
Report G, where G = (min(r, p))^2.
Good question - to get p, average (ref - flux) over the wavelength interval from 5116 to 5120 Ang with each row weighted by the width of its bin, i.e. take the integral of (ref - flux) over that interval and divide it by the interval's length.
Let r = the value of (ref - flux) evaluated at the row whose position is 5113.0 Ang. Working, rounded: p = 6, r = 2.7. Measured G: 7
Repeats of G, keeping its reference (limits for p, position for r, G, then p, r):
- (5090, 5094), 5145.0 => 57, -7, -7.5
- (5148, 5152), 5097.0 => 51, -2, -7.1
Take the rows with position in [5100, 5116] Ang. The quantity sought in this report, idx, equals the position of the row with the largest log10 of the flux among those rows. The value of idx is 5109.0 Ang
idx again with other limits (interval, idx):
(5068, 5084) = 5083.0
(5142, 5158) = 5145.0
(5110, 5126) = 5111.0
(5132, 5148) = 5137.0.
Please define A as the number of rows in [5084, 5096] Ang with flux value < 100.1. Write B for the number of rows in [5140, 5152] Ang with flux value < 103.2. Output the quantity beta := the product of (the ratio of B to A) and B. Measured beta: 0.0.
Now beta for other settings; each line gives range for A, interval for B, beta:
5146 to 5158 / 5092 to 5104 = 2.0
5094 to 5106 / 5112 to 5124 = 18.0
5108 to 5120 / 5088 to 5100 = 0.3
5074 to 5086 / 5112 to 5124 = 6.0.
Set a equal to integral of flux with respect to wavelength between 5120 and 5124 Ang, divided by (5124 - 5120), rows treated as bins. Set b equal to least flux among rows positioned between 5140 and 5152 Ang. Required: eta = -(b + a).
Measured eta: -207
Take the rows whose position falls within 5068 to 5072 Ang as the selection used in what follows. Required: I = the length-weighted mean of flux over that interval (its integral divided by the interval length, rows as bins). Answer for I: 85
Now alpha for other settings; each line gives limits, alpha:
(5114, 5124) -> -95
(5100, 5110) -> -96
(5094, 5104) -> -116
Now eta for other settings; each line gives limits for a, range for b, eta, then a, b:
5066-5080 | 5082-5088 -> -186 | 88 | 98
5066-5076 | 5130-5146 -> -197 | 86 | 110.8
